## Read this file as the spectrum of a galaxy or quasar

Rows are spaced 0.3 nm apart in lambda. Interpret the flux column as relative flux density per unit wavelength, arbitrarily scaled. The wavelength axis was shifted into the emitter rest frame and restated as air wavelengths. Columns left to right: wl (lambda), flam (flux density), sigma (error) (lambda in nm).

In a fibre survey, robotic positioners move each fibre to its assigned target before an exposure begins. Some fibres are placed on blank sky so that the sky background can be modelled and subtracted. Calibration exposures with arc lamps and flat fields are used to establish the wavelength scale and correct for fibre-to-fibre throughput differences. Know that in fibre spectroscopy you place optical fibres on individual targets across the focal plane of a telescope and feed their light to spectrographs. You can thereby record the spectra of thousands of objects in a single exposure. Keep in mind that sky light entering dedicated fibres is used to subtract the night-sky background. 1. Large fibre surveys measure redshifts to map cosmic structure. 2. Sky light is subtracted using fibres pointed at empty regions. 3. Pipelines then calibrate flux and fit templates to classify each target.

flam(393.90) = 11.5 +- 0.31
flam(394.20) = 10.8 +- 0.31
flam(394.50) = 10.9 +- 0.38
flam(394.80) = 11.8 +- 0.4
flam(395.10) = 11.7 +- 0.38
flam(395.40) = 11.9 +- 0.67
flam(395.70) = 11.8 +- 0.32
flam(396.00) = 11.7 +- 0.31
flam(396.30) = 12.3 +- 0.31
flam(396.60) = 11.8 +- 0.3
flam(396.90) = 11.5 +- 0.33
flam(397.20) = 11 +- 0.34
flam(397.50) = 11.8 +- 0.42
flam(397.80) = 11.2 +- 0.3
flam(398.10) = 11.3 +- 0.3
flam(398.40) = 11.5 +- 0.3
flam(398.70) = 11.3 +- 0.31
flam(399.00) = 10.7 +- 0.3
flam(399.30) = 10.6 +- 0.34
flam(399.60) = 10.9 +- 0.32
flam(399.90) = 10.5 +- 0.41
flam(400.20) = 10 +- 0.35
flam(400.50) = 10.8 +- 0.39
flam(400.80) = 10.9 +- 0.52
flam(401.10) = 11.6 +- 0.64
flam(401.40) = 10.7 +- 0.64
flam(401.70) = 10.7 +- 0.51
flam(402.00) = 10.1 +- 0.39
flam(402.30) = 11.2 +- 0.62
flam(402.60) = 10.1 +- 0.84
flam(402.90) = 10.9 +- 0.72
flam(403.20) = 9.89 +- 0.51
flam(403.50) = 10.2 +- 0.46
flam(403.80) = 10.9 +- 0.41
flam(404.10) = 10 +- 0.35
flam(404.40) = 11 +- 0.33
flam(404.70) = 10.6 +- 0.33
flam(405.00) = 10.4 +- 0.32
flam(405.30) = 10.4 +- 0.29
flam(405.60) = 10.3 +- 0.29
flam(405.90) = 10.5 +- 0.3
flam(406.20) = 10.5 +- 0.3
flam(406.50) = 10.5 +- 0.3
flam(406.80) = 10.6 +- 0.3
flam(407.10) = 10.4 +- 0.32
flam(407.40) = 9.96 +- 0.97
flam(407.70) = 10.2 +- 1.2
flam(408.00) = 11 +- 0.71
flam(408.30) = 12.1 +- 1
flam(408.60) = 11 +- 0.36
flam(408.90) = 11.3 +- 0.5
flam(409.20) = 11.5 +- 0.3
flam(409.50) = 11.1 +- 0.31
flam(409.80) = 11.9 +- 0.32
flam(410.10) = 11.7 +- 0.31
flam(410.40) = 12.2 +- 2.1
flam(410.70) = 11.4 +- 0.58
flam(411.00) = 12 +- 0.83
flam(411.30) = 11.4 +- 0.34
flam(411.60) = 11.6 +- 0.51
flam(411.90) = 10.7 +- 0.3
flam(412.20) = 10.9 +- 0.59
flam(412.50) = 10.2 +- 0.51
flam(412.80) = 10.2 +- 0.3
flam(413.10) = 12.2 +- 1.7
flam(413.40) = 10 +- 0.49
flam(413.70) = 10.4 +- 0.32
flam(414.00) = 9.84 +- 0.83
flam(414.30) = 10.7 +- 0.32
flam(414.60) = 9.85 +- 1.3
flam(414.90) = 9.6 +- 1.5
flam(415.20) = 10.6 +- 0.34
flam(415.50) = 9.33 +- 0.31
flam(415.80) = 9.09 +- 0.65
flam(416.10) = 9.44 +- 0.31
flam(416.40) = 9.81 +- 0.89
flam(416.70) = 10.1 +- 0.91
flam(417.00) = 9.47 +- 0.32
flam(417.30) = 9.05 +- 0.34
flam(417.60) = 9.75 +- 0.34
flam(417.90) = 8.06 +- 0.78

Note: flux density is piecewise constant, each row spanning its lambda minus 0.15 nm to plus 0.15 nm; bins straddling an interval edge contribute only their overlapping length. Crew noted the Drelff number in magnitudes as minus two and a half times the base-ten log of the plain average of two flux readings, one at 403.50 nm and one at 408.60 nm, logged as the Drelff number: -2.56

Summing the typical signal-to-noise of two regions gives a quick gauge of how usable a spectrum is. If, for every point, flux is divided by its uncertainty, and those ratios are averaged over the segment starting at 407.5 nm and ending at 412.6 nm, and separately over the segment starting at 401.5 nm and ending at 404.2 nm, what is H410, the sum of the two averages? 45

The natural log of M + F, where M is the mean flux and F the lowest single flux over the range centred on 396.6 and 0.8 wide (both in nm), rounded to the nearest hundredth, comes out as 3.15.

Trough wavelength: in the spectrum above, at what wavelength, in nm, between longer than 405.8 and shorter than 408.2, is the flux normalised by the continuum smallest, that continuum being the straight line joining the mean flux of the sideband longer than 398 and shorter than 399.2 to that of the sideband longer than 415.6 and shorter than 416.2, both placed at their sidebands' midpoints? 407.40 nm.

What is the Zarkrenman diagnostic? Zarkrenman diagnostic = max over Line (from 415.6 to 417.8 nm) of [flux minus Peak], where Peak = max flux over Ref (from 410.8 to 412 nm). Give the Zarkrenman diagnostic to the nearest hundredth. -1.90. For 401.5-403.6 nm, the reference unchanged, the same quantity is -0.80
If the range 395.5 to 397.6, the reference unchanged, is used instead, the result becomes 0.30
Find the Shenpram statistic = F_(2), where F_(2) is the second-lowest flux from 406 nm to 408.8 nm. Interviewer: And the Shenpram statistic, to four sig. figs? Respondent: 10.20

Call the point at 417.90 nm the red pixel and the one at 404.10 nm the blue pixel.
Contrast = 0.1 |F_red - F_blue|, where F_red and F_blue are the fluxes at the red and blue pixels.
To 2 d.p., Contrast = 0.19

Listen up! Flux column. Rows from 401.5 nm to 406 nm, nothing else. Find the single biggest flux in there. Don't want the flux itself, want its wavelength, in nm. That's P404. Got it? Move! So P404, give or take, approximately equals 402.30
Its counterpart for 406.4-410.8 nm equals 410.40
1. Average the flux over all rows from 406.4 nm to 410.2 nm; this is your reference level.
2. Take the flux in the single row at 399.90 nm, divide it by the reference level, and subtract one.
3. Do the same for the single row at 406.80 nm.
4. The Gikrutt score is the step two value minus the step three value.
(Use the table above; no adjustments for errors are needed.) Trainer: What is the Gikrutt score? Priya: -0.01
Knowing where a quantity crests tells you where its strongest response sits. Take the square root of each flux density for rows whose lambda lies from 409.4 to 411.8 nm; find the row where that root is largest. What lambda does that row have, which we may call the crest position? 410.40 nm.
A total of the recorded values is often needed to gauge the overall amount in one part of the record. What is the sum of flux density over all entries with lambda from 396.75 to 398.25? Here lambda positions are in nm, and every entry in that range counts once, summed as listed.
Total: 56.8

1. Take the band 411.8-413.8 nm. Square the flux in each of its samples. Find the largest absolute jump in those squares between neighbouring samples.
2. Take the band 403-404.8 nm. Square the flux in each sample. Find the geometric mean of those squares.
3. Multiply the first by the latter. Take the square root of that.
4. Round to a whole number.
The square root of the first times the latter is 73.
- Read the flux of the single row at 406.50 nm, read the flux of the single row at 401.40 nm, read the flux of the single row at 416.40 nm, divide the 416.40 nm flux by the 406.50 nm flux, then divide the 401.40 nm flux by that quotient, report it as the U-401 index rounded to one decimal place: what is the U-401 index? 11.5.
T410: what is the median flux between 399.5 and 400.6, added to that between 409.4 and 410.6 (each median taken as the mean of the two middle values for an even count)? 22.45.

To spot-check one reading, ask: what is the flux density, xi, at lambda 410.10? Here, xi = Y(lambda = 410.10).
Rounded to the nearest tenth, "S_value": 11.7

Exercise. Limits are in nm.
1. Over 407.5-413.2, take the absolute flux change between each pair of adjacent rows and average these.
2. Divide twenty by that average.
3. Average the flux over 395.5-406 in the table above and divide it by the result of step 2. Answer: 0.345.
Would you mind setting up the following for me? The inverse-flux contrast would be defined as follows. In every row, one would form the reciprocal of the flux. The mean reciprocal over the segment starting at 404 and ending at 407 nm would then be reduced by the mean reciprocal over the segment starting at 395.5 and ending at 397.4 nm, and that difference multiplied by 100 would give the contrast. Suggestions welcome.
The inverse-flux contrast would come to 1.0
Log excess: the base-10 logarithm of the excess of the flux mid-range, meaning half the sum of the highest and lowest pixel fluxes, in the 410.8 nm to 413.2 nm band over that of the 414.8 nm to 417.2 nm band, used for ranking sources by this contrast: 0.13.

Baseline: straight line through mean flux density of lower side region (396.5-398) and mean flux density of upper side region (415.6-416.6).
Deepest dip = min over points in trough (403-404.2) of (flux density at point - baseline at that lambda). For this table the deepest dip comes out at -0.93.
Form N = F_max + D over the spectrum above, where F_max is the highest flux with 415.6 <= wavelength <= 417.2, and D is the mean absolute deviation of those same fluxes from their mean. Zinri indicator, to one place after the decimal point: 10.4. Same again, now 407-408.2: 11.3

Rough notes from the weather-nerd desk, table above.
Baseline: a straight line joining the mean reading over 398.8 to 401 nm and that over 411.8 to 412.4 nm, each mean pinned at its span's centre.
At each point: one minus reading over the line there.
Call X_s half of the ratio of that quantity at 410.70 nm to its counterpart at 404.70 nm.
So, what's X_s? -3.2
